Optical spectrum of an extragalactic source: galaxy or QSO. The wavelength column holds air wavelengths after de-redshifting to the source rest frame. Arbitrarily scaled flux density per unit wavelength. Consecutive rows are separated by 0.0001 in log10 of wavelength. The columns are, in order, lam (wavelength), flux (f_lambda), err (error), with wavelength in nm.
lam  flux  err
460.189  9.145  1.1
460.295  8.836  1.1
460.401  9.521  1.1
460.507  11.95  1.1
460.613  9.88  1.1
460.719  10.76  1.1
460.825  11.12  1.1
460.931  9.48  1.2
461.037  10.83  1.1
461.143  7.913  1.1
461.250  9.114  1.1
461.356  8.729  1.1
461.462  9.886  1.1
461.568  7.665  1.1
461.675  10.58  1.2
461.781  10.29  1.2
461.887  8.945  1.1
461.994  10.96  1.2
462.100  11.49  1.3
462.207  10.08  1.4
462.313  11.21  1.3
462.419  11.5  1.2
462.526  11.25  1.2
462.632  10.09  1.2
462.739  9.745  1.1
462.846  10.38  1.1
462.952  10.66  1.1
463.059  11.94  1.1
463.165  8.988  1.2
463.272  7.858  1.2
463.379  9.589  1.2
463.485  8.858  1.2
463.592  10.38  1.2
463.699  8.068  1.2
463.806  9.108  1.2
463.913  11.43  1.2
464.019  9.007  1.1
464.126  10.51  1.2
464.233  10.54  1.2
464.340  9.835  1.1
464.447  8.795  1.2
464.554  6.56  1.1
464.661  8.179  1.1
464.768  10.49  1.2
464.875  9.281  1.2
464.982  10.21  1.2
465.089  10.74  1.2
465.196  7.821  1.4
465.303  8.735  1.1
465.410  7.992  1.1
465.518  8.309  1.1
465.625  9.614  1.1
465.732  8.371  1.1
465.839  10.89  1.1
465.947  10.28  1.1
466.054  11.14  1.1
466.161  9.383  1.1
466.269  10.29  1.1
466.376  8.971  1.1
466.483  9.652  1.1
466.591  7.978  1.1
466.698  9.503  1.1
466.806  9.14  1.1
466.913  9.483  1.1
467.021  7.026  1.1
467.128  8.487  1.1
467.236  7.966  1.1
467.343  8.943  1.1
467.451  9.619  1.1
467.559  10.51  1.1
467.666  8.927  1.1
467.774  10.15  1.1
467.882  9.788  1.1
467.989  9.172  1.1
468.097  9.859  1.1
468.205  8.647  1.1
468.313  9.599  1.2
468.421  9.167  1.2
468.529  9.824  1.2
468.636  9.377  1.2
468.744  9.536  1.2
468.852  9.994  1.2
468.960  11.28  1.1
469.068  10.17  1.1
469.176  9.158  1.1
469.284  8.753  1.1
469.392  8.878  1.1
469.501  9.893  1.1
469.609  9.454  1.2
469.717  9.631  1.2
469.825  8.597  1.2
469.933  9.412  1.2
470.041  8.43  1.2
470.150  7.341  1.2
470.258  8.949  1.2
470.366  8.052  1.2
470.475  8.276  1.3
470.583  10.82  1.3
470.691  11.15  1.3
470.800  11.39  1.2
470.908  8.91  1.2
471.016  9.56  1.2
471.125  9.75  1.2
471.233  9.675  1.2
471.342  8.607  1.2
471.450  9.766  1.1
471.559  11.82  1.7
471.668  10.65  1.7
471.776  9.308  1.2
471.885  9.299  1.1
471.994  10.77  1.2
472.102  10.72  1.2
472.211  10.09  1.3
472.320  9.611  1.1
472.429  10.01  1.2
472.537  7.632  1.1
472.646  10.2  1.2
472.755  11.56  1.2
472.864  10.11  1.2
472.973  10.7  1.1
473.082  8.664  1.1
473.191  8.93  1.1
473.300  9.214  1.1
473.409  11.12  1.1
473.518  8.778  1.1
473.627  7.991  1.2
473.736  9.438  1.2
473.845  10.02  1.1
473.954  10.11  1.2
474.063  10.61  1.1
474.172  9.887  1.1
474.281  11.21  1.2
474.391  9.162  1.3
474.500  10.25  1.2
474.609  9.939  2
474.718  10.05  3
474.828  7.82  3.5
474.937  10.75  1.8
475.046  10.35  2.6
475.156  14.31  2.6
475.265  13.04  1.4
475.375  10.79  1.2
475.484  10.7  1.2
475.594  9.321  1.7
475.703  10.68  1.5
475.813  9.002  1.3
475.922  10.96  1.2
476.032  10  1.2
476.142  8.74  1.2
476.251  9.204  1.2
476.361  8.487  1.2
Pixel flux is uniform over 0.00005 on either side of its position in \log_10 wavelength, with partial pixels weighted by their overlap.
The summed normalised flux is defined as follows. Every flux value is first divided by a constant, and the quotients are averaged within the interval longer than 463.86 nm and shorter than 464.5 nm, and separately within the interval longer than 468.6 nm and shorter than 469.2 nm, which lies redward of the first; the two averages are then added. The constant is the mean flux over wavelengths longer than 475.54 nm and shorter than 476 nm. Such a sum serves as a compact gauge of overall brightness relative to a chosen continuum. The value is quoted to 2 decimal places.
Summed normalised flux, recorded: 2.00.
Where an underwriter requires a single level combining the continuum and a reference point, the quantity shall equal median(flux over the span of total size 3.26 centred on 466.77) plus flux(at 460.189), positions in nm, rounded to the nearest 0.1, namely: 18.4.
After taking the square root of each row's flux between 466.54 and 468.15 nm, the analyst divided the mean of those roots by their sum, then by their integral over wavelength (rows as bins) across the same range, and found 0.0137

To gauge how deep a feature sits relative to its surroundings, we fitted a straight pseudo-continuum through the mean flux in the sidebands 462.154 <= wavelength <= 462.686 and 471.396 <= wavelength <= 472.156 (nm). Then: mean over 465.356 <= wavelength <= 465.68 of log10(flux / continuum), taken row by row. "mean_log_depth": -0.093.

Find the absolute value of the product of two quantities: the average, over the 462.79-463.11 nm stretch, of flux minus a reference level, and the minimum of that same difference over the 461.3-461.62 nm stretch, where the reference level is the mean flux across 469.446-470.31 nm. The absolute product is 2.6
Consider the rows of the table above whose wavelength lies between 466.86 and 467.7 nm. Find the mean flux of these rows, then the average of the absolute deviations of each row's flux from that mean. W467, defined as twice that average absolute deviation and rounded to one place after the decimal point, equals 1.6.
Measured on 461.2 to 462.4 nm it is 1.9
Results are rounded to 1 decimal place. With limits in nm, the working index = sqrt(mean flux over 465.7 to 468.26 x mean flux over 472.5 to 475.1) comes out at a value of 9.6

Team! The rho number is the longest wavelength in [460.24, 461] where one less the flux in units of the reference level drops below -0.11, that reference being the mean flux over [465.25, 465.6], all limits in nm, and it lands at 460.931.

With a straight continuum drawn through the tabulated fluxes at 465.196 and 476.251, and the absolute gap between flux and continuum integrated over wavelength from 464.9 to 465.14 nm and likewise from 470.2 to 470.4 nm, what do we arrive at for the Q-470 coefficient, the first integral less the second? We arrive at 0.5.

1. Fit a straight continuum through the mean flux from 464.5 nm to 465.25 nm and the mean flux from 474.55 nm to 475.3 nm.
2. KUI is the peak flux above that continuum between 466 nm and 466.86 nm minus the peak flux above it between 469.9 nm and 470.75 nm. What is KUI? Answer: 0.8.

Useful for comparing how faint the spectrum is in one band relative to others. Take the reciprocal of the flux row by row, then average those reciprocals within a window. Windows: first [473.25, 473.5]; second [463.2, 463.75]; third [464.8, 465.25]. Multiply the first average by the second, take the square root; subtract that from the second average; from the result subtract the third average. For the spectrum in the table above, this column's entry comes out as -0.100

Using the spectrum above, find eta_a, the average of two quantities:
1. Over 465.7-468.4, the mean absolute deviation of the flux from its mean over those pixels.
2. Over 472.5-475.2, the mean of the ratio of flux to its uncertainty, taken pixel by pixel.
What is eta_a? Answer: 4.12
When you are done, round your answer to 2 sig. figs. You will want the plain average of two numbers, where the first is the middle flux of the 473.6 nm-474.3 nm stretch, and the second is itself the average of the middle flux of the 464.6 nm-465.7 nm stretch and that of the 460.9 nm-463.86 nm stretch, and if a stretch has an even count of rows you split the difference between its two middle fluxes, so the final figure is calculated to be 9.8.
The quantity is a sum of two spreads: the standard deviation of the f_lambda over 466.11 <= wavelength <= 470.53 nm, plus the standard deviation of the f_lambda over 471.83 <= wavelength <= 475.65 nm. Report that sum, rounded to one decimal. 2.1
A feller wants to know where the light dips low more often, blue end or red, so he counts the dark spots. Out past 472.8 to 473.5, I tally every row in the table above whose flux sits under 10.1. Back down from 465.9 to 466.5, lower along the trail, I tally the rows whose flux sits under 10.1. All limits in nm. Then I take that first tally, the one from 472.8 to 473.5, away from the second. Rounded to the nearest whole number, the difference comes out 0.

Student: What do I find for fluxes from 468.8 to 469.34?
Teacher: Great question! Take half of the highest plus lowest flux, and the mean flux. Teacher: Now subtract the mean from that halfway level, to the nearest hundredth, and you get 0.15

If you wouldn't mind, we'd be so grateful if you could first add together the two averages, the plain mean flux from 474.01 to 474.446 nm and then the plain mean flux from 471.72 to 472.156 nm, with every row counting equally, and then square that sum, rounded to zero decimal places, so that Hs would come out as 410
